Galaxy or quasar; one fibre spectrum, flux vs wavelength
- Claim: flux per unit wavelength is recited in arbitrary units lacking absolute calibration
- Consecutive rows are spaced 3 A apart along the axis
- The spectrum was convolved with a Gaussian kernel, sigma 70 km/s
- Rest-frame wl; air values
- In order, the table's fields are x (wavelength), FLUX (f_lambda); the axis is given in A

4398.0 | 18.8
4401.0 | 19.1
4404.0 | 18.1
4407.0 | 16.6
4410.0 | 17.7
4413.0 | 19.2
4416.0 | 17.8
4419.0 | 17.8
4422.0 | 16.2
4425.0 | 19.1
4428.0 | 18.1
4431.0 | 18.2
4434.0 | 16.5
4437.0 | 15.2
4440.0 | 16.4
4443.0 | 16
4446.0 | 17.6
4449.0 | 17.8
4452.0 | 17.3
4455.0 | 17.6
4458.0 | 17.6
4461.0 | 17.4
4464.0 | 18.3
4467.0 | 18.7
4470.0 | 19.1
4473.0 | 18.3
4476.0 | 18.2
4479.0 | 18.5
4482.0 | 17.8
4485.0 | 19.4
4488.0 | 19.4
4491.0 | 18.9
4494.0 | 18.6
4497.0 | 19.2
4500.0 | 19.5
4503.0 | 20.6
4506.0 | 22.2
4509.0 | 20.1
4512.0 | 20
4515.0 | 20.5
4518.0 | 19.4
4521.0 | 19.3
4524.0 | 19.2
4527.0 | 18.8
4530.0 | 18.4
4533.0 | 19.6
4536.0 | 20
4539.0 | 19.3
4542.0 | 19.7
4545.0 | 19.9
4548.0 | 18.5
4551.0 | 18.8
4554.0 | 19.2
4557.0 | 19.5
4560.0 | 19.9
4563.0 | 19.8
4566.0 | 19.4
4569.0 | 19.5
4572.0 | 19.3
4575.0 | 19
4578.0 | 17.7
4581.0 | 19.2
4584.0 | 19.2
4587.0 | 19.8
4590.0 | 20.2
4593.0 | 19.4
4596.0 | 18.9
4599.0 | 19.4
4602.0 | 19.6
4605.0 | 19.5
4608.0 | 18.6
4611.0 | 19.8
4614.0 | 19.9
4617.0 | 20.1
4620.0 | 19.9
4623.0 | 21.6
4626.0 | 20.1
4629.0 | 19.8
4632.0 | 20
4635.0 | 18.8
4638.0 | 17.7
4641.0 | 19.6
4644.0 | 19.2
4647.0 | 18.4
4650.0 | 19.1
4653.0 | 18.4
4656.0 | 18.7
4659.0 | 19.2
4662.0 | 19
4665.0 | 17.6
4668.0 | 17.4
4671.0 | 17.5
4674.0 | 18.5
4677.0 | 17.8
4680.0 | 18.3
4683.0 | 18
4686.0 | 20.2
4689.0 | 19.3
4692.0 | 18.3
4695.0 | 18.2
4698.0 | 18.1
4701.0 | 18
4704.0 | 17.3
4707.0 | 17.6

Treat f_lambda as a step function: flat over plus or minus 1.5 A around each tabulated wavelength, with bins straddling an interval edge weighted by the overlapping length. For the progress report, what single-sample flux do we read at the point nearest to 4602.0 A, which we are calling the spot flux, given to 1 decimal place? 19.6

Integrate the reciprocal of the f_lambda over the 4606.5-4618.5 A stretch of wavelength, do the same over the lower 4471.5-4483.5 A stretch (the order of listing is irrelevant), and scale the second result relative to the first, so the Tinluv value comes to 1.08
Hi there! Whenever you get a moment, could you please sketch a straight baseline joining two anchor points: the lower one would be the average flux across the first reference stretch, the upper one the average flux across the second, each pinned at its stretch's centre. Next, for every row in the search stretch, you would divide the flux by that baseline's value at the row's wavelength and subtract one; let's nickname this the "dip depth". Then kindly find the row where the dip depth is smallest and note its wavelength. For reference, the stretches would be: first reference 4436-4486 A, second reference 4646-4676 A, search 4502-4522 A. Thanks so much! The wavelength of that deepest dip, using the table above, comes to 4521.0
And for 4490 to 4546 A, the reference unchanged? 4530.0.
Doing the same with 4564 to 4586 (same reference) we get 4578.0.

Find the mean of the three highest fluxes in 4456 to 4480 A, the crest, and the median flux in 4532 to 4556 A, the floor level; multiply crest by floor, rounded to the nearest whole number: 365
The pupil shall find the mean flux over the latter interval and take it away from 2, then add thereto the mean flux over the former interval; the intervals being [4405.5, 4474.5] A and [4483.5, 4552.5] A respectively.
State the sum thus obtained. 0.1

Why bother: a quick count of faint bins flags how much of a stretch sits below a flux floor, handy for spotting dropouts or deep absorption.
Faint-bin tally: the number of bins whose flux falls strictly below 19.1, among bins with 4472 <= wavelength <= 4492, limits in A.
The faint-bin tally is 5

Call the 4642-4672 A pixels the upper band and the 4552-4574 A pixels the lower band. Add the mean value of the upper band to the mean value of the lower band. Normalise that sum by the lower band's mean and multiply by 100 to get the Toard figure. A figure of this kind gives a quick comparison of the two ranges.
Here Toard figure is 195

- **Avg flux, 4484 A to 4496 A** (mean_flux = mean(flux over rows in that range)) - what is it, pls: 19.1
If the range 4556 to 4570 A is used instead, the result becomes 19.6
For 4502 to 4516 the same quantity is 20.7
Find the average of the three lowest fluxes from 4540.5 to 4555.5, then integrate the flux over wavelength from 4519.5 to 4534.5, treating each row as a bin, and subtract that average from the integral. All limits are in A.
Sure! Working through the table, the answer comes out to 267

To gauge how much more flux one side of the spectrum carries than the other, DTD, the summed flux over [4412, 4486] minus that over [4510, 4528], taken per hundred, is 3.3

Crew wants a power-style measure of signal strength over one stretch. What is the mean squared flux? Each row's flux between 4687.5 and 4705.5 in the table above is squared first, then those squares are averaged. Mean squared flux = 332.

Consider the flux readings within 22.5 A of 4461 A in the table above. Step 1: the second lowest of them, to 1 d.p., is 16.4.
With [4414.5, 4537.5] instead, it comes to 16.0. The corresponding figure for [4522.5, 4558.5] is 18.5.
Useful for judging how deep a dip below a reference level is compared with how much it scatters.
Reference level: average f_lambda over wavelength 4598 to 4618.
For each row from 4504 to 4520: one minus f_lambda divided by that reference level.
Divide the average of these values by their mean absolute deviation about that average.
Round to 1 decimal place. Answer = -1.2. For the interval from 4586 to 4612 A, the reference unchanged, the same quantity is 0.3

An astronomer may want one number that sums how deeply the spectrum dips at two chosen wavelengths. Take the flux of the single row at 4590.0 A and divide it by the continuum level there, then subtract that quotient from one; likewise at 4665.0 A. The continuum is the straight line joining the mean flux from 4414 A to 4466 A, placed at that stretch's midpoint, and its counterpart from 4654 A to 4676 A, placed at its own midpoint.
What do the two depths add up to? -0.088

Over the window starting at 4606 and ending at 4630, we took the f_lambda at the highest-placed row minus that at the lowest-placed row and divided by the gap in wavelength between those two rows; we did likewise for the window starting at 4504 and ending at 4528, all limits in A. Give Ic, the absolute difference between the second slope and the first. 0.22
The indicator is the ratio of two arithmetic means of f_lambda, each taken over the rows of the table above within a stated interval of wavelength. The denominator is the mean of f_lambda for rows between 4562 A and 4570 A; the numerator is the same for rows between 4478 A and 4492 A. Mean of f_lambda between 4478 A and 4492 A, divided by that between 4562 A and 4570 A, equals 0.96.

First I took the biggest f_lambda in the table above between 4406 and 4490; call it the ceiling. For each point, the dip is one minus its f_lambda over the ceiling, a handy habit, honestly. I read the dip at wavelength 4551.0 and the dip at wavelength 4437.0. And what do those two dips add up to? 0.247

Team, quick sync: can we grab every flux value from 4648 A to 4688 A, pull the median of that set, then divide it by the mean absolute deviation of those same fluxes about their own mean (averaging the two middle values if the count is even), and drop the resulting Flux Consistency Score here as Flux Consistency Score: 29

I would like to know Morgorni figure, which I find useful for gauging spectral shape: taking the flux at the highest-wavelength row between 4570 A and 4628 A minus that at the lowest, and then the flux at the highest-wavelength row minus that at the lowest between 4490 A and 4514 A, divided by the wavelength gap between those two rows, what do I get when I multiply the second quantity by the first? 0.042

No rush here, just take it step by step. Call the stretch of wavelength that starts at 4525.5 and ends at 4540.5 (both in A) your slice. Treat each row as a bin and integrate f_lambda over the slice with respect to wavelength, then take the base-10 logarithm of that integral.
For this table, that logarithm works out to 2.46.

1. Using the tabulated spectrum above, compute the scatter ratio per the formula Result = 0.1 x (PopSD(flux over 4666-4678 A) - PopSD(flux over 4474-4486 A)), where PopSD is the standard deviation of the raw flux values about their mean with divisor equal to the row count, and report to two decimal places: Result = -0.02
